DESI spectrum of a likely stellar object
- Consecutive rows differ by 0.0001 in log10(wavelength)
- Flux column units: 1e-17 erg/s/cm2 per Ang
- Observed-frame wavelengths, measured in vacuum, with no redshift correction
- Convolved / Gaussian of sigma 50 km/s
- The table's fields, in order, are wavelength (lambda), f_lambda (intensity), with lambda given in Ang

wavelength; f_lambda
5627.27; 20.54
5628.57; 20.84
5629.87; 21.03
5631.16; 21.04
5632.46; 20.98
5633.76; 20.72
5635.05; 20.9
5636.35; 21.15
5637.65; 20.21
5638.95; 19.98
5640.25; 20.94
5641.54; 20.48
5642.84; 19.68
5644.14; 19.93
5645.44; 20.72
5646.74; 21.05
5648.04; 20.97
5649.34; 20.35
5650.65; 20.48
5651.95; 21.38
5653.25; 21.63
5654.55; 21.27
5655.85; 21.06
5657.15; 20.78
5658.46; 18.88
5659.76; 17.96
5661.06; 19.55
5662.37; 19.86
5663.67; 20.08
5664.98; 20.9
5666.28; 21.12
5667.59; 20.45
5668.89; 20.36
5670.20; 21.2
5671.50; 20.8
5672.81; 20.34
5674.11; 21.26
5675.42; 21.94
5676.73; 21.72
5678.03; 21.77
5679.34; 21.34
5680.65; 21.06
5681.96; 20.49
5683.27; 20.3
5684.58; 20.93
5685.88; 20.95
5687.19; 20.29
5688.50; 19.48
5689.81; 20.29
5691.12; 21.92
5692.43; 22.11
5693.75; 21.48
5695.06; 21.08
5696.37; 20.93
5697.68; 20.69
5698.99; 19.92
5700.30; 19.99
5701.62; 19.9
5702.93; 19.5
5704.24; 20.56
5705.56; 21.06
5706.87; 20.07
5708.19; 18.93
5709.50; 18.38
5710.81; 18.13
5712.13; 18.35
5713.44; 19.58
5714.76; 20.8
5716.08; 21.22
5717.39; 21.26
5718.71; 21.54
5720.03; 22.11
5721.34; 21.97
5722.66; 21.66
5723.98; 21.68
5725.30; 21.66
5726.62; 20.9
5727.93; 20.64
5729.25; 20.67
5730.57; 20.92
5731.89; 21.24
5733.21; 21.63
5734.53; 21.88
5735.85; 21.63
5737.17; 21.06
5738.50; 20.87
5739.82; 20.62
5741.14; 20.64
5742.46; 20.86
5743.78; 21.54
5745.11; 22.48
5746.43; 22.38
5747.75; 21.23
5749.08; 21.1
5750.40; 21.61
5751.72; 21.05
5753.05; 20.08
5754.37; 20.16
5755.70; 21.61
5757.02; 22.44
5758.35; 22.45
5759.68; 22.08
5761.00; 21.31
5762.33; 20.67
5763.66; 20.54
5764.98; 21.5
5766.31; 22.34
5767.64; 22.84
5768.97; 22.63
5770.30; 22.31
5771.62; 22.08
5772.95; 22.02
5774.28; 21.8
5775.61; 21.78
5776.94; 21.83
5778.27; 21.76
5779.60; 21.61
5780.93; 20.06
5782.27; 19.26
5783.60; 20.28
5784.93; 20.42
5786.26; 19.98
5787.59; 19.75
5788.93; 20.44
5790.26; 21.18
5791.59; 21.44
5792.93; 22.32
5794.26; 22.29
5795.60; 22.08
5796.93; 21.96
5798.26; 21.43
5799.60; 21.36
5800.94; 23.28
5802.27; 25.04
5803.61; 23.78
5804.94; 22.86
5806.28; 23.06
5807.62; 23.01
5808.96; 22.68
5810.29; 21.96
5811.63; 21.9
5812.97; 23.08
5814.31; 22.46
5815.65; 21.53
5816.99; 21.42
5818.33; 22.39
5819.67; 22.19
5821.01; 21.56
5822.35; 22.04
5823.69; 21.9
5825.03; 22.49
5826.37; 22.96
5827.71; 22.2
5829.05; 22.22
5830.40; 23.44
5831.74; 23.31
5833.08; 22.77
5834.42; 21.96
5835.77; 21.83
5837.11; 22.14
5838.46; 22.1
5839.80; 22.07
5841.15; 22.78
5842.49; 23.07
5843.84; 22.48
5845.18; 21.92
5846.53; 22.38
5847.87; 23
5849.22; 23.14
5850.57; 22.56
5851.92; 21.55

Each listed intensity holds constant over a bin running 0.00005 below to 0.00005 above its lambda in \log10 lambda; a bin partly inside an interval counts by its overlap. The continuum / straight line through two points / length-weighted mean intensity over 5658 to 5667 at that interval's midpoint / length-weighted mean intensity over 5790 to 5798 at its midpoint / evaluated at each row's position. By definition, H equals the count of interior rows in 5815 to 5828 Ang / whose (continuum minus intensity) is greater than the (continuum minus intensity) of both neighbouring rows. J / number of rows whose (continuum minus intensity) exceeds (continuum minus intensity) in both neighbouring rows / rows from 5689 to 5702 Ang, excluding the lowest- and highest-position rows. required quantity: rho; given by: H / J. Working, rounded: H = 3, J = 1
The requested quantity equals 3.0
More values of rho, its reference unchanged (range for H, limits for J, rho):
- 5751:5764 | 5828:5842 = 0.5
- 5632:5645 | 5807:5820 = 1.5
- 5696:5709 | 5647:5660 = 2.0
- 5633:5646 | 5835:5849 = 1.0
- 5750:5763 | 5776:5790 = 0.5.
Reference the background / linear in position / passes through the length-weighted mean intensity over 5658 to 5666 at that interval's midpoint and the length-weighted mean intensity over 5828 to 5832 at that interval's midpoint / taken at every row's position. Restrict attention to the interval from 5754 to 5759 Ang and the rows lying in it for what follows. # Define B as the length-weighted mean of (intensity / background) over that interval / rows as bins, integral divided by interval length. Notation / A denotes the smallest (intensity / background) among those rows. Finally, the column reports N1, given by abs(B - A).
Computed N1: 0.072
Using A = 0.94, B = 1.01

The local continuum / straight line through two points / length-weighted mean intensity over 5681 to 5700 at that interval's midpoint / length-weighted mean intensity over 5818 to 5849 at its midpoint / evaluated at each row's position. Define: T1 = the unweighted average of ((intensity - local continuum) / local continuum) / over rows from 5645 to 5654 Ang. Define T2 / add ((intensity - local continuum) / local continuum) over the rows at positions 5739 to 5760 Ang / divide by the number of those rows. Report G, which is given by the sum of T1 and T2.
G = 0.029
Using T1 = 0.032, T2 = -0.003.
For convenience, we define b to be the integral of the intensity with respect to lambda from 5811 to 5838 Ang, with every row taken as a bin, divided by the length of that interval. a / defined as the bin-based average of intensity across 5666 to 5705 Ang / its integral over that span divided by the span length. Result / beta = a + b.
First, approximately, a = 20.8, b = 22.3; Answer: 43.1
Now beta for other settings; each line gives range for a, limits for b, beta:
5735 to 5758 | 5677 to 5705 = 42.0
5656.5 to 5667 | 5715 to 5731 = 41.2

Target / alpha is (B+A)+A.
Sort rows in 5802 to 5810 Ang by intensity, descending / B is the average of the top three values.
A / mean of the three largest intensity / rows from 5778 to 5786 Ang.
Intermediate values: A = 21.3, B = 24.0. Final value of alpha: 66.5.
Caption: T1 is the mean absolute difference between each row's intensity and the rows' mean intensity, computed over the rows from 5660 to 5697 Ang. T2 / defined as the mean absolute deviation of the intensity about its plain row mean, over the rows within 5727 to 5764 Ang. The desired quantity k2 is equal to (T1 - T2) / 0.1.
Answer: 0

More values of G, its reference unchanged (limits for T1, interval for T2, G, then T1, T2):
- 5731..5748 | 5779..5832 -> -0.004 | 0.002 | -0.006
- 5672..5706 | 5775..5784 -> -0.036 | 0.003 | -0.039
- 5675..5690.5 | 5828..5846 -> 0.010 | 0.010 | 0.001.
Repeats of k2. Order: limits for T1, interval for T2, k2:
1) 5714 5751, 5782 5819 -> -6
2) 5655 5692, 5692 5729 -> -2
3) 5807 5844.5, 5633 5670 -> -1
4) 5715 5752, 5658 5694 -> -3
